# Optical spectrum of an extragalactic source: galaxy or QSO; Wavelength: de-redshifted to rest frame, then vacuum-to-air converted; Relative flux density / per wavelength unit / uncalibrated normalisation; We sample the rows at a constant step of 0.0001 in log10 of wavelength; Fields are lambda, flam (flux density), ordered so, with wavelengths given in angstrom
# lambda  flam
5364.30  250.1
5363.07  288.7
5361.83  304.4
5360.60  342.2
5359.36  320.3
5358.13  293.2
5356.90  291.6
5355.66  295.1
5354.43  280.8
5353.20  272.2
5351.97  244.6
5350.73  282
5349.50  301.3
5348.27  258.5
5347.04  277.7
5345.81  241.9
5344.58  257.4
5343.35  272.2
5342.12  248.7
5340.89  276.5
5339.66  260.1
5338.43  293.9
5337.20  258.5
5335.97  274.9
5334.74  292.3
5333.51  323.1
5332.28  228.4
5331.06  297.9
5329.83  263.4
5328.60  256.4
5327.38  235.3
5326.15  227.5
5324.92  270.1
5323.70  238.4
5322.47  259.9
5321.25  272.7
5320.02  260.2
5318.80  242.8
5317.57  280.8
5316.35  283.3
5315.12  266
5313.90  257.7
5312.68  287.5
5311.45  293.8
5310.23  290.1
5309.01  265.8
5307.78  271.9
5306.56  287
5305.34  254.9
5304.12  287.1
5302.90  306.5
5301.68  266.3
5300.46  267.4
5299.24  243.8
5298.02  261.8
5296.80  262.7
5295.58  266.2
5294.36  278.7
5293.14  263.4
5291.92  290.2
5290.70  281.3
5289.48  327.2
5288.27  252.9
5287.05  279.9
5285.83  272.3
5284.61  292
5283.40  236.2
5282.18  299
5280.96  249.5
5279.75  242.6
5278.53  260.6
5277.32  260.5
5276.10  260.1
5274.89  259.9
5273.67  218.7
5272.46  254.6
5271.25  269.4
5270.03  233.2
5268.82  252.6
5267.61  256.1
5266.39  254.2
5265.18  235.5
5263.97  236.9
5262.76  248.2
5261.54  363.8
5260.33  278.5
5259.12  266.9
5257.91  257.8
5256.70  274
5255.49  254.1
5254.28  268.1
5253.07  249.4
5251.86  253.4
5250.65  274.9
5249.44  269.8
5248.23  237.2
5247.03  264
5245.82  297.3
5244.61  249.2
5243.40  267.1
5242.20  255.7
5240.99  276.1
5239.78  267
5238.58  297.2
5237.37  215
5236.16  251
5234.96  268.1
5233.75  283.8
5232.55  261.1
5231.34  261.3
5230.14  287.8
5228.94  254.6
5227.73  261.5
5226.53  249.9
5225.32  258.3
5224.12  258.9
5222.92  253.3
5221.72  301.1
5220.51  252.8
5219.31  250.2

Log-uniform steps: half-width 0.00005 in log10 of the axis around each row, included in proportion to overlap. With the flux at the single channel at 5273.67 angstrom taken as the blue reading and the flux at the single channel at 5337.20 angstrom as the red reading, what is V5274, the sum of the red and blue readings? 477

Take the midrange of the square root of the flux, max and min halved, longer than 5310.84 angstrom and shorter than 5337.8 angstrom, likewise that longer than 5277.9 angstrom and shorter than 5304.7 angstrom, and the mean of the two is 16.6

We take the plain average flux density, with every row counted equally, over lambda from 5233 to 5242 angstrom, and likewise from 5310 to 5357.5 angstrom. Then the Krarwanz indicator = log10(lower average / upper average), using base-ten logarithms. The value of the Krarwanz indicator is -0.007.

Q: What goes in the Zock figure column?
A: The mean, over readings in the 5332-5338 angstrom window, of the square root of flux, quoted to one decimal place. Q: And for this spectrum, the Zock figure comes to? 16.6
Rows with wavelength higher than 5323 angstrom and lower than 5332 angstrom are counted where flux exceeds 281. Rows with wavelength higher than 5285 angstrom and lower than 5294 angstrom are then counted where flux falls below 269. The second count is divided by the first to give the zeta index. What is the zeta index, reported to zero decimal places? 2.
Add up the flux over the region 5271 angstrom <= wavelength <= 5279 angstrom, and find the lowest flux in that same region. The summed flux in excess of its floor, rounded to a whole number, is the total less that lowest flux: 1565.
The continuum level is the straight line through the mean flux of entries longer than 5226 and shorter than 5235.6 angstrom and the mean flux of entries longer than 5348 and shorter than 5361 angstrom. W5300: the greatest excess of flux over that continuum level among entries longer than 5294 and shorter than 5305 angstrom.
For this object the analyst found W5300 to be 27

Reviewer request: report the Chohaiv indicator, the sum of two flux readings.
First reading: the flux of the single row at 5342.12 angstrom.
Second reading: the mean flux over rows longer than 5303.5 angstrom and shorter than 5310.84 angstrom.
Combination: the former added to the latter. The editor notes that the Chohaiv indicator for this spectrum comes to 525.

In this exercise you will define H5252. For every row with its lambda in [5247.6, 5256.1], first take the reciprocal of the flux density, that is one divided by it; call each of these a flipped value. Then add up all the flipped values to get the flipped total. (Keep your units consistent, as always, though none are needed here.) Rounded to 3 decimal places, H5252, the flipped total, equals 0.027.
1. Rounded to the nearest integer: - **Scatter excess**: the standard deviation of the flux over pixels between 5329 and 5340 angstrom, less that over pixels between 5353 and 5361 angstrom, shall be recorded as 4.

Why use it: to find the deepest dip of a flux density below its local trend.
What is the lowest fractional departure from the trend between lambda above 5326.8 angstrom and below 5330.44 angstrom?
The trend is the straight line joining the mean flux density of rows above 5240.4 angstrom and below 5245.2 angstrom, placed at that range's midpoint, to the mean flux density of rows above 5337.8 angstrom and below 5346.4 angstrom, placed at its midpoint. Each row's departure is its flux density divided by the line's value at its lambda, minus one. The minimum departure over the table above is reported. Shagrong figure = -0.11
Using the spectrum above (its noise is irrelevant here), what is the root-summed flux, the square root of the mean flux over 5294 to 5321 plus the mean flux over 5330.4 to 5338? 23.5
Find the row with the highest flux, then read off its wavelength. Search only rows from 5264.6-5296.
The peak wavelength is 5289.48 angstrom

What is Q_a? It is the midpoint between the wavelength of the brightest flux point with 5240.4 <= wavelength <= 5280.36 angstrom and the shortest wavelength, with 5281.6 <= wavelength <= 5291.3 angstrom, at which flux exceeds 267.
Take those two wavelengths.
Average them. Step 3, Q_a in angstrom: 5271.9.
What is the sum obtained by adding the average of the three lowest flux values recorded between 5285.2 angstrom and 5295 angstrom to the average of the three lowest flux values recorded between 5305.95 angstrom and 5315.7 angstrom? 526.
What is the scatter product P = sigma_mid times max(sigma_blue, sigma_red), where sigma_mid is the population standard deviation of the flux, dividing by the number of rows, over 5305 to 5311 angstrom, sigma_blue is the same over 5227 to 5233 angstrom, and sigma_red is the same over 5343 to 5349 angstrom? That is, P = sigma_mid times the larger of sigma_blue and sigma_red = 165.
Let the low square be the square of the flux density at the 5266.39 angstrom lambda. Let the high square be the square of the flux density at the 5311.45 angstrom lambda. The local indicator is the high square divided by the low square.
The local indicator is 1.3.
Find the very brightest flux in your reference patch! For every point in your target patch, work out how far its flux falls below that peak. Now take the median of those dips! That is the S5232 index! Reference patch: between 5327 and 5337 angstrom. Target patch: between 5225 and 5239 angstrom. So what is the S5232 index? 61.9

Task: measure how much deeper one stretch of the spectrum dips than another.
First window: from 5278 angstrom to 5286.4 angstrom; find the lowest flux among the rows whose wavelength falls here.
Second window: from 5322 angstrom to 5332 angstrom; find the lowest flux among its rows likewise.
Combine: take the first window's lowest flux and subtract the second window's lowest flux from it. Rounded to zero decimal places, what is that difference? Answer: 9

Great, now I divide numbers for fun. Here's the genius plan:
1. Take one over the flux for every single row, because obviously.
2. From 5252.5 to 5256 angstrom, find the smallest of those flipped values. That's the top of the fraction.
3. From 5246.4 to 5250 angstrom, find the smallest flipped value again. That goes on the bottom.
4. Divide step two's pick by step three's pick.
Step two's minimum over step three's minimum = 1.01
